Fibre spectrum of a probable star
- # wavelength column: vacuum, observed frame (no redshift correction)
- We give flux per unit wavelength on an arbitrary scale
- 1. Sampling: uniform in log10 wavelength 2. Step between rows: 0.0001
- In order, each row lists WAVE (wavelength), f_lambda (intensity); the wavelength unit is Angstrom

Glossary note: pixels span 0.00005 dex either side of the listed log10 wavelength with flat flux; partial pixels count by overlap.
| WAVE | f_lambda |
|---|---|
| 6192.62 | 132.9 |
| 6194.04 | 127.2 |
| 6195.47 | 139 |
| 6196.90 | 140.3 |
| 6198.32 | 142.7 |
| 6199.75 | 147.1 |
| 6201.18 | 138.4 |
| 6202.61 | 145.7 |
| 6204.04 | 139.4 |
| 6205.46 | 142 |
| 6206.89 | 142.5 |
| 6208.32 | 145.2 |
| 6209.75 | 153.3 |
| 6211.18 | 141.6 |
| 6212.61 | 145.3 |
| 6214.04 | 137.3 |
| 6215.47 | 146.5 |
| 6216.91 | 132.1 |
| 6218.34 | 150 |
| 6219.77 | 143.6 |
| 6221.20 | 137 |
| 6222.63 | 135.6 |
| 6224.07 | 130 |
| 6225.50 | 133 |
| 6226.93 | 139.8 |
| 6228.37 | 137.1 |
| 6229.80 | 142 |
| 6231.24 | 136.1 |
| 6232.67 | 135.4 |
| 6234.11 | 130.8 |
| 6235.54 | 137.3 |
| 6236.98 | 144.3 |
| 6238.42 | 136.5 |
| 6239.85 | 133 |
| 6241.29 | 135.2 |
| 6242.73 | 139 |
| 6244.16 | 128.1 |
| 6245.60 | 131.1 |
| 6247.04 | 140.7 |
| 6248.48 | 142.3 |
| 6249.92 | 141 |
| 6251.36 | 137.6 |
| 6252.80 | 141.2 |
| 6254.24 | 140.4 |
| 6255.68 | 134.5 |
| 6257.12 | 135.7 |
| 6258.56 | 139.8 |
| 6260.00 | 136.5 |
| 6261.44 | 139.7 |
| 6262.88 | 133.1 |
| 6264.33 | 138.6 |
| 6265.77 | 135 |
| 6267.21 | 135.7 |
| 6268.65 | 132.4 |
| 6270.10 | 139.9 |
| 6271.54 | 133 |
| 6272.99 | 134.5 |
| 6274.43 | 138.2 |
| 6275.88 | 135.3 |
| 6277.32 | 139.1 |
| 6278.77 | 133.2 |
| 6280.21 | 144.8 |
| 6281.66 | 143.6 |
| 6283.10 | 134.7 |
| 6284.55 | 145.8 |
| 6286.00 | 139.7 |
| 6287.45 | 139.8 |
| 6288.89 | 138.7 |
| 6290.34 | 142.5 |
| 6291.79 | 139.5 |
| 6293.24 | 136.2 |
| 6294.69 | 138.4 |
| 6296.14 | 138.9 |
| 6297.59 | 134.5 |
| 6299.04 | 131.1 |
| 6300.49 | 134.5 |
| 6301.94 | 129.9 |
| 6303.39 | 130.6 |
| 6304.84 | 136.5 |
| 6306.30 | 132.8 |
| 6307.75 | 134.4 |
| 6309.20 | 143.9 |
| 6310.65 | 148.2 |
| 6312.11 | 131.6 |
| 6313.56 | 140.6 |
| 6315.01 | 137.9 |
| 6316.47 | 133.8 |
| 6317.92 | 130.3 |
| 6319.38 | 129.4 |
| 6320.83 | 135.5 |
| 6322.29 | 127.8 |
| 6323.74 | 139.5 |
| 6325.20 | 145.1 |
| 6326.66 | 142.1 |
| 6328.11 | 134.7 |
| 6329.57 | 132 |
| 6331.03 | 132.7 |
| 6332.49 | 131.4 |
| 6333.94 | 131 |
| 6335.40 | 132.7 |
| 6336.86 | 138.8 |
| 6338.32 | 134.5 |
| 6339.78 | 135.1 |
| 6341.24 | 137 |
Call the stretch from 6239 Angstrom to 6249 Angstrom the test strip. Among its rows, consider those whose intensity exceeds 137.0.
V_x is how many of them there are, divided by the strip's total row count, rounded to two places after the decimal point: 0.43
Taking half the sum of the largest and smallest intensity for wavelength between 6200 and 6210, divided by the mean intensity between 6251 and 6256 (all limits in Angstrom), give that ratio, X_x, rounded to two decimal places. 1.05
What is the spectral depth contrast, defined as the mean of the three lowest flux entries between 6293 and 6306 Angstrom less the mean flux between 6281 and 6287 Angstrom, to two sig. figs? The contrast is -10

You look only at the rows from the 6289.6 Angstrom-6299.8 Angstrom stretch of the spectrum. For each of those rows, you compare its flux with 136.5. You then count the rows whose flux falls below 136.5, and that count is 3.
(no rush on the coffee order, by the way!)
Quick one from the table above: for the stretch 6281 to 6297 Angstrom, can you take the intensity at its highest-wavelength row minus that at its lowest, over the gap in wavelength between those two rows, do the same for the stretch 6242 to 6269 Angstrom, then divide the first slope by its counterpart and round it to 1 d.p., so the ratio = 1.3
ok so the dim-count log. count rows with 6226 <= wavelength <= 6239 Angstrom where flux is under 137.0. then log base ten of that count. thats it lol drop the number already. 0.60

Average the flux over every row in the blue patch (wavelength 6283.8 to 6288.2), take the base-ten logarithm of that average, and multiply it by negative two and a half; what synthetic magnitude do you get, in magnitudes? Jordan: -5.38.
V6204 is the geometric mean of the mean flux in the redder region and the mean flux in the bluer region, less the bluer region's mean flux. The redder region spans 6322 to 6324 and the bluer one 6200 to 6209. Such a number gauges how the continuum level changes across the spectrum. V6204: -4.3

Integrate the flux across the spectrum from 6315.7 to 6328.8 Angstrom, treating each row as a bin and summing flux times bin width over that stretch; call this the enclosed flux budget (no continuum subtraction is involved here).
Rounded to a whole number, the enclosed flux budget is 1773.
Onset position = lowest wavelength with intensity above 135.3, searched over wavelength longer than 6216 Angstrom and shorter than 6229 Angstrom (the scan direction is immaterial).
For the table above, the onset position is 6218.34 Angstrom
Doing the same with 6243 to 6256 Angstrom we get 6247.04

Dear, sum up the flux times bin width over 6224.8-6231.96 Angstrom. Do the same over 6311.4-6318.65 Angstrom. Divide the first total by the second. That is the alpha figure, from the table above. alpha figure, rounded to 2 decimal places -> 1.01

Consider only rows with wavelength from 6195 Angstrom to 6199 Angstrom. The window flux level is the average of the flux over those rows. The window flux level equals 141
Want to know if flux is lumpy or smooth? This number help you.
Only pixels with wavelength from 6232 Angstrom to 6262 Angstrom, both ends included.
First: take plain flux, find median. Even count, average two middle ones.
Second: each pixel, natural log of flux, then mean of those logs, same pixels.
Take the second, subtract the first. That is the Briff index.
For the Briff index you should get -132.4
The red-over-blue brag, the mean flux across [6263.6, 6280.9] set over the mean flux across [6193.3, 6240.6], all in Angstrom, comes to 0.979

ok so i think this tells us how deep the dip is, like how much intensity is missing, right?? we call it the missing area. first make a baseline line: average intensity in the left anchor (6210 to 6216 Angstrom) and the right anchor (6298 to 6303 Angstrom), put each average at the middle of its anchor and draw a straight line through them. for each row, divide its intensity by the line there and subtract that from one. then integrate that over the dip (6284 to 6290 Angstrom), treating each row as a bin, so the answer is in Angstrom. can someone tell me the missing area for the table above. -0.32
